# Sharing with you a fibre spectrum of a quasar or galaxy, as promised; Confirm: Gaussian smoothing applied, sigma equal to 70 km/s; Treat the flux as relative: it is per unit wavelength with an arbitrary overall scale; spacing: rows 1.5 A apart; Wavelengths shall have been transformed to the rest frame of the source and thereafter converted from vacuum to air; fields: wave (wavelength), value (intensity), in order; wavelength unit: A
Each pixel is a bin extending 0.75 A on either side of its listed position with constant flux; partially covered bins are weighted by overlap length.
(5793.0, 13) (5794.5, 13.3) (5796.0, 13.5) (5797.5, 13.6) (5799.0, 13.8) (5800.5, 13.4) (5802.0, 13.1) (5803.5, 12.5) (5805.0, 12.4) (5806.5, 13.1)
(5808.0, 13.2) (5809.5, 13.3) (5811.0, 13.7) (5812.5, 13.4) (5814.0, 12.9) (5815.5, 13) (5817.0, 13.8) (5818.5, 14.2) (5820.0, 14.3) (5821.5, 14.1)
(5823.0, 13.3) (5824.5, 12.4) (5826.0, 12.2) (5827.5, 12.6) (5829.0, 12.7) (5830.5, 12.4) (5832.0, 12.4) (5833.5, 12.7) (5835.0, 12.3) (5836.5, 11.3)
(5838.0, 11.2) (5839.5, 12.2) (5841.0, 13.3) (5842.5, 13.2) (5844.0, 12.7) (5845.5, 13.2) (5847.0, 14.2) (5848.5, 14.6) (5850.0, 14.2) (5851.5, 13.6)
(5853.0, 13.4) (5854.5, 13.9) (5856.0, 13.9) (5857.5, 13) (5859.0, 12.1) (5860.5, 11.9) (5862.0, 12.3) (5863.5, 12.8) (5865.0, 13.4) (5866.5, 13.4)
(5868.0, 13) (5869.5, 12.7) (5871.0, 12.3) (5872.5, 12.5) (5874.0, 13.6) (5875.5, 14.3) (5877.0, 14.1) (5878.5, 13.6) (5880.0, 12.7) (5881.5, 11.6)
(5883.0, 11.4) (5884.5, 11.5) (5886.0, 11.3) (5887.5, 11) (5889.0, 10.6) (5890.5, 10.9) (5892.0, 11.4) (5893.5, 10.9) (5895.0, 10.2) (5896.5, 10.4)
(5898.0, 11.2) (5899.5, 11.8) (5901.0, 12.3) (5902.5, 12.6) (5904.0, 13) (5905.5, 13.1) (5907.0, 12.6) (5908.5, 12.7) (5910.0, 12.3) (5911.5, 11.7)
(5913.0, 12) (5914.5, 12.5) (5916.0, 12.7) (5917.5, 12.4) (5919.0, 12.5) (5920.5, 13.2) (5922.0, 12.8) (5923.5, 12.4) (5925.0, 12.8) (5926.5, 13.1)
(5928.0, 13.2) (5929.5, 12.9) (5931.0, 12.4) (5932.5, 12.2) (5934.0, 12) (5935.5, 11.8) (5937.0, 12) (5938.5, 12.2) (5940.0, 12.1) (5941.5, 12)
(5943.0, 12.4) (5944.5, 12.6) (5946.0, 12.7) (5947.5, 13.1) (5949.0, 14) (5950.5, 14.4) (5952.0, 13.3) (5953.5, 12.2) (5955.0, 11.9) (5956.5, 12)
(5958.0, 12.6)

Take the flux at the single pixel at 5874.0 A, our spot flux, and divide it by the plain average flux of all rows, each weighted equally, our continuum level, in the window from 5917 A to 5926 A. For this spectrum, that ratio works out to 1.07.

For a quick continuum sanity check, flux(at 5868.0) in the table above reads 13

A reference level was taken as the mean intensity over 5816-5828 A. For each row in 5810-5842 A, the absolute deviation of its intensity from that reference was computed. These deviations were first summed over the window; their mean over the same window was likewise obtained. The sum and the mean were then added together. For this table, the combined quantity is 18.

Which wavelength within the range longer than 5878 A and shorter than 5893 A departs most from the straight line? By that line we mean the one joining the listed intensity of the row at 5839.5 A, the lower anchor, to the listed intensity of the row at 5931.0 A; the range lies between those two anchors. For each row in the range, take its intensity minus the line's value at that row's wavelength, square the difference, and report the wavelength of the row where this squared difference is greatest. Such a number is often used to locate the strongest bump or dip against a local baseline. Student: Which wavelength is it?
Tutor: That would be 5889.0 A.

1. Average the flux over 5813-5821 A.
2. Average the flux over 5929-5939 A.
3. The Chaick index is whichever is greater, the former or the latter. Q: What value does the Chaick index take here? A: 13.6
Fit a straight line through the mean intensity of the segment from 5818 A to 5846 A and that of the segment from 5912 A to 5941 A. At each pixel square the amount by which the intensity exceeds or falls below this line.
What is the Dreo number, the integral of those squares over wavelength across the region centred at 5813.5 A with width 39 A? 18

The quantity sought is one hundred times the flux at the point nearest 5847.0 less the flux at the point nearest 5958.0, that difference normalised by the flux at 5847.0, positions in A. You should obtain 11.3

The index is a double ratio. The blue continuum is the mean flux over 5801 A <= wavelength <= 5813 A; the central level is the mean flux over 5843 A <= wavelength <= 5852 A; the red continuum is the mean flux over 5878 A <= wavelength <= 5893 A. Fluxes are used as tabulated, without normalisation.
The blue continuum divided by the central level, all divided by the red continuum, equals 0.082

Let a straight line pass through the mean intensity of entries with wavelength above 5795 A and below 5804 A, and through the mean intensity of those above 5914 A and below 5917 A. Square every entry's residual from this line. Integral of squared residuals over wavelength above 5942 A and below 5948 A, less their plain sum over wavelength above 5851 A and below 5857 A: -1.3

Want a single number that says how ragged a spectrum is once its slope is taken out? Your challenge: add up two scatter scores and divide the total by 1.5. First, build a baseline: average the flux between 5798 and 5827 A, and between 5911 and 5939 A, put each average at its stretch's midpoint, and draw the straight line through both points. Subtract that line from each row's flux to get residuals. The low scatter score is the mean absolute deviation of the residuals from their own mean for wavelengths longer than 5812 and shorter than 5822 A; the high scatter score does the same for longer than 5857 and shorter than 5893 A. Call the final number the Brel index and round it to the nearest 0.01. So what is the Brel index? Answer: 0.90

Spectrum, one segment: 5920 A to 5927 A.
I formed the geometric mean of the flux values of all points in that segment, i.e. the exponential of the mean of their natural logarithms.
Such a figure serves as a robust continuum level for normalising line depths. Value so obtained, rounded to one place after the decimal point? 12.9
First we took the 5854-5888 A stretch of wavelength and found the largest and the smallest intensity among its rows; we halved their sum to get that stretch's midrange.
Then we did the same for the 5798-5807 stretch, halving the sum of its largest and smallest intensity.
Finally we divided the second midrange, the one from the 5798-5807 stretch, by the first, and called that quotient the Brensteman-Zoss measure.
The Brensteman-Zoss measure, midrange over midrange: 1.04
